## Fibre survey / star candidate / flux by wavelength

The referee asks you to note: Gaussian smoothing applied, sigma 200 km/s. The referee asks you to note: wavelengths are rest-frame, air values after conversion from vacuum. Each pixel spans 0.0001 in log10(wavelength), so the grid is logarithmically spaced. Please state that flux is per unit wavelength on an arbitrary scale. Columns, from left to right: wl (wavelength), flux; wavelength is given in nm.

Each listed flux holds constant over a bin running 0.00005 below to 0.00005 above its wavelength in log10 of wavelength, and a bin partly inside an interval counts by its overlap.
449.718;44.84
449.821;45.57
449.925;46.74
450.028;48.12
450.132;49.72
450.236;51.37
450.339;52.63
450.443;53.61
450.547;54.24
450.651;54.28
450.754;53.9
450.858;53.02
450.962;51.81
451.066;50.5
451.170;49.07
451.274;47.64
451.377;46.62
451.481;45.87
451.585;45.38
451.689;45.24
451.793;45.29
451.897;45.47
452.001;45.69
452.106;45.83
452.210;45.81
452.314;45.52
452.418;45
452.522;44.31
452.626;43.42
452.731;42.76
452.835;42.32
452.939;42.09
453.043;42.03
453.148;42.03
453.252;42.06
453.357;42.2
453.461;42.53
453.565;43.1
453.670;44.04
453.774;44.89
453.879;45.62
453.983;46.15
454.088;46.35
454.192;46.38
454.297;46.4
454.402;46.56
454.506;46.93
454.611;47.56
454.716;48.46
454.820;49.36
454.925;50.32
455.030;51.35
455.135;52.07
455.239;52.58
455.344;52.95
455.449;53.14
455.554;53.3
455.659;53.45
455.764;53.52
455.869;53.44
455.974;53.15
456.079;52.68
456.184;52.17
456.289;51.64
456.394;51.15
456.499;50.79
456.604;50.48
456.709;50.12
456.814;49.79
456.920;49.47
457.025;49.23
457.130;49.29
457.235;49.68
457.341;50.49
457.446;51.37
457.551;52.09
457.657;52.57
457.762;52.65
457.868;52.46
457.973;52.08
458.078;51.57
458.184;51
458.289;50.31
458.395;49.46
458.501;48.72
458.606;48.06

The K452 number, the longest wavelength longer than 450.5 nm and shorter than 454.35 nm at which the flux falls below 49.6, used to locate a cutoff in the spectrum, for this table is 454.297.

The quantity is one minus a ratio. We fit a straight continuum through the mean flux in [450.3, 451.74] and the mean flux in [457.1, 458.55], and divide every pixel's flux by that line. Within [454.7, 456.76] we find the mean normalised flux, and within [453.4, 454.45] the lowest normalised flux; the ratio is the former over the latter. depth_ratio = -0.21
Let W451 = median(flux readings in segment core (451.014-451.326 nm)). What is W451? 49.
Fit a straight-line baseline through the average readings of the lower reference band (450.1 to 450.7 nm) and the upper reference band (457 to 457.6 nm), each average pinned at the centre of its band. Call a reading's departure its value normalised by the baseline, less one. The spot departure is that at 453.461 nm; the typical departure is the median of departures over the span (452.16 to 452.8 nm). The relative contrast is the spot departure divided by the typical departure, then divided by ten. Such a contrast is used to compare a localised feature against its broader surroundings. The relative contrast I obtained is 0.13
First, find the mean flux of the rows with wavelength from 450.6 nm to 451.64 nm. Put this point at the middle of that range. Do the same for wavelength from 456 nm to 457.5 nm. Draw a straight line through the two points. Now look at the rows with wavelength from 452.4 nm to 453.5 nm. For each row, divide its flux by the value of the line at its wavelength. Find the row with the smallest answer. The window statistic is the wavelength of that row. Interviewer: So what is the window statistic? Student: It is 453.148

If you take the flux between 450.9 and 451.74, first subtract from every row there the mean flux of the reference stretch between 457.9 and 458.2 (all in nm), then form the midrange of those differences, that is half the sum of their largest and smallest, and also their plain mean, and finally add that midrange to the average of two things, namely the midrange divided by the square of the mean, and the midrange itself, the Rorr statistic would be -5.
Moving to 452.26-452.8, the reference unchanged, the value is -11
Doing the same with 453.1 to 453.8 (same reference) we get -12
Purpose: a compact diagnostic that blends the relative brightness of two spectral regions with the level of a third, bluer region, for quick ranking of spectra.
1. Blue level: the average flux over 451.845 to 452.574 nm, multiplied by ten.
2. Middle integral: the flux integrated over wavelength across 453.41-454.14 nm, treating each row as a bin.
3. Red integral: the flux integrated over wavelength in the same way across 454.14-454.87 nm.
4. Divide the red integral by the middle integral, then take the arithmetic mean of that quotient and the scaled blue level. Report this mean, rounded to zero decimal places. 227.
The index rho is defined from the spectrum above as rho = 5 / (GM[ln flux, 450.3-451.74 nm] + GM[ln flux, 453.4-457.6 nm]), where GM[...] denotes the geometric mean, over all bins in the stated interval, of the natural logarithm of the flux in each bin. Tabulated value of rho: 0.640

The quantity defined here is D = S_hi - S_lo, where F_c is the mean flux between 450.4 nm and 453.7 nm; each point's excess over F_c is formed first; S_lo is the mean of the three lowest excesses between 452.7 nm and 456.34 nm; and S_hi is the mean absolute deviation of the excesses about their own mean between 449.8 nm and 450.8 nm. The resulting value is 7.1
